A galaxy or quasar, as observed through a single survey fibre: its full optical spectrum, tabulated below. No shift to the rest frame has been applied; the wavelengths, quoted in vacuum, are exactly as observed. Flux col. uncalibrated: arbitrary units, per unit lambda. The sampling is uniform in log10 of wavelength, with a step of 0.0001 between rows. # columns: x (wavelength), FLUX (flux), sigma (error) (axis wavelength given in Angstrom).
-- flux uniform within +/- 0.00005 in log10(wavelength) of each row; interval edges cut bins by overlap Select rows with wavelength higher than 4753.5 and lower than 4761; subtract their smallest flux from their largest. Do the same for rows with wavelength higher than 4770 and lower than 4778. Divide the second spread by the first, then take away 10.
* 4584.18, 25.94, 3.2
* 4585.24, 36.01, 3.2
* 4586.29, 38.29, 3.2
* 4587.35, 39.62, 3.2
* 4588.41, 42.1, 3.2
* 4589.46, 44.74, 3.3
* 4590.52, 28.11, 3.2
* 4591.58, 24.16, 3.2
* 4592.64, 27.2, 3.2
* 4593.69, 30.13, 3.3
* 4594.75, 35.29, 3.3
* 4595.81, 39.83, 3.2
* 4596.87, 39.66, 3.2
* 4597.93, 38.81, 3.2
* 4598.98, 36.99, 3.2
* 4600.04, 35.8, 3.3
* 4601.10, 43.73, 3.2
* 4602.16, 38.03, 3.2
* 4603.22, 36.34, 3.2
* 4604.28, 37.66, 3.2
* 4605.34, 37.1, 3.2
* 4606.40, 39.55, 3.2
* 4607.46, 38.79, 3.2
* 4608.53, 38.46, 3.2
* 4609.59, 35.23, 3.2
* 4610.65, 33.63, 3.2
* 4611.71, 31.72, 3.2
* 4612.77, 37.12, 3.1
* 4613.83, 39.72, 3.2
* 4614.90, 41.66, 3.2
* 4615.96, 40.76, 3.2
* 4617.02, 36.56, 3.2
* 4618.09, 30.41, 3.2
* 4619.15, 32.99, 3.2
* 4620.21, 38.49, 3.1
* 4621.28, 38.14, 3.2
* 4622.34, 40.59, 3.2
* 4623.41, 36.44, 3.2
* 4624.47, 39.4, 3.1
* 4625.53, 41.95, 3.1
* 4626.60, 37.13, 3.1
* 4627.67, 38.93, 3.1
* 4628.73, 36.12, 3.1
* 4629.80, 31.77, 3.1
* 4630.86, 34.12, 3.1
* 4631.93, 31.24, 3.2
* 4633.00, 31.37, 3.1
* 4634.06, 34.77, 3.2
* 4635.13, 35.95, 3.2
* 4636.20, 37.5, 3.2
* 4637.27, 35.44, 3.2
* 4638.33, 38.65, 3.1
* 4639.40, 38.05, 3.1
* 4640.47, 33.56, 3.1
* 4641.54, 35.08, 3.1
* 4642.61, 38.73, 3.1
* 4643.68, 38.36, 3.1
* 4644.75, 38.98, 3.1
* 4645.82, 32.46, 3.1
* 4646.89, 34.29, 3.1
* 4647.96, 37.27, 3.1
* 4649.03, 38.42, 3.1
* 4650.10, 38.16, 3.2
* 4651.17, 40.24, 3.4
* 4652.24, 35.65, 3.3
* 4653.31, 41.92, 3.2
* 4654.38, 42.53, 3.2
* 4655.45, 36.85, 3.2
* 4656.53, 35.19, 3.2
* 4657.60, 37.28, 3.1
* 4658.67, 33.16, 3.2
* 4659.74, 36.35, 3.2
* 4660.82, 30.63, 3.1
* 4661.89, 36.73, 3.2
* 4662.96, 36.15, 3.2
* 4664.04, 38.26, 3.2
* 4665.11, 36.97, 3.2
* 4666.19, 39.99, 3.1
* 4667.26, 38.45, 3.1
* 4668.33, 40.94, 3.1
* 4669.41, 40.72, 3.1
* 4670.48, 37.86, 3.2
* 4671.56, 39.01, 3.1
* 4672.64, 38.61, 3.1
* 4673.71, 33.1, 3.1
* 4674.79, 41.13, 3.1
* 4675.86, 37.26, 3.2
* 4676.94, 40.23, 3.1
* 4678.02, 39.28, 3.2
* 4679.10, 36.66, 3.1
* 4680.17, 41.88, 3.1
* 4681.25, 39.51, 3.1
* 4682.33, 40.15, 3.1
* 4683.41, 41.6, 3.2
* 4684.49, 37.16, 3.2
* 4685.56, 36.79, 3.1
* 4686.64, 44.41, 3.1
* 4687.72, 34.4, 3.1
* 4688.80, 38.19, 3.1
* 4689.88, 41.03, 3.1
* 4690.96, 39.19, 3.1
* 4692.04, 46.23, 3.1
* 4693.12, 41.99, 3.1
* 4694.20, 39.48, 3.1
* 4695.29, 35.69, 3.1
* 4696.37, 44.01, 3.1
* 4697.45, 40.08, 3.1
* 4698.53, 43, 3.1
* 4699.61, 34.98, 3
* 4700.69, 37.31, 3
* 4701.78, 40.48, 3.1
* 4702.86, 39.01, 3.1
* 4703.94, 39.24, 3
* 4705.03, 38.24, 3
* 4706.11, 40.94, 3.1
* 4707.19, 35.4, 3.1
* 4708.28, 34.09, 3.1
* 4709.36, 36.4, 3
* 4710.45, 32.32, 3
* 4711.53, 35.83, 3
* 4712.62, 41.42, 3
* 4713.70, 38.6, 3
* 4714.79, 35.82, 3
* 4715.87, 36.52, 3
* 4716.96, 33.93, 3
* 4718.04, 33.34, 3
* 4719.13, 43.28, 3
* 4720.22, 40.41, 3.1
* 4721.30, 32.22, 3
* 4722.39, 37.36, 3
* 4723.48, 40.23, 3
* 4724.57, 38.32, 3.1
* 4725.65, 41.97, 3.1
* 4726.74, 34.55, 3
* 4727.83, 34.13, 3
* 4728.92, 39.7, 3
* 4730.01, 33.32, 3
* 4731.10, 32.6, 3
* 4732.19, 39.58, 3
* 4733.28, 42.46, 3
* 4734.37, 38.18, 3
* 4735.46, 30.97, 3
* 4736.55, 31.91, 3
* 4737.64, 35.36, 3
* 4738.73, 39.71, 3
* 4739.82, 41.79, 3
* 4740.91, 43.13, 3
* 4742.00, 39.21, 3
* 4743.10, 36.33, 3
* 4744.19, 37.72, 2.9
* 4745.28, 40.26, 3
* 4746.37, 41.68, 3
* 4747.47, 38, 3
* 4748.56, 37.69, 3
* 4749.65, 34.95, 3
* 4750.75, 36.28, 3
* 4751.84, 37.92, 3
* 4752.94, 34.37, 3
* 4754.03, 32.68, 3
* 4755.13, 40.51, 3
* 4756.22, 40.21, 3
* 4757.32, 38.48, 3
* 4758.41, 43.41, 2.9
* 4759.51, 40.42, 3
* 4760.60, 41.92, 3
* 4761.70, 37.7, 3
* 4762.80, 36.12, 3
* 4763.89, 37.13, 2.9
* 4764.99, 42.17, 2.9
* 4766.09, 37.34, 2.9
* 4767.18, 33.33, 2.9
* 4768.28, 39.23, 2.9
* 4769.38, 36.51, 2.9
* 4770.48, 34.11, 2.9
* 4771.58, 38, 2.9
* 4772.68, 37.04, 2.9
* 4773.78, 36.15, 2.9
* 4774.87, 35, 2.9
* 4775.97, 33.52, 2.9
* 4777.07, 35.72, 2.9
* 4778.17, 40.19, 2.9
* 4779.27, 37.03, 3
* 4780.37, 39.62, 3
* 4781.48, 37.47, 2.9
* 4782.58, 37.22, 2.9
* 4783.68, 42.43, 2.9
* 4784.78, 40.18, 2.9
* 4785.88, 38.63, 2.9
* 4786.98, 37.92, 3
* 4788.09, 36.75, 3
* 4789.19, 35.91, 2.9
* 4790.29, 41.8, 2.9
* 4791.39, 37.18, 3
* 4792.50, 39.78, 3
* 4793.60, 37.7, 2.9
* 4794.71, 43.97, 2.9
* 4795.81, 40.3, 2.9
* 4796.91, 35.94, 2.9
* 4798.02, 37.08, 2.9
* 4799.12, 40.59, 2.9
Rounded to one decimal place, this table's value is -9.6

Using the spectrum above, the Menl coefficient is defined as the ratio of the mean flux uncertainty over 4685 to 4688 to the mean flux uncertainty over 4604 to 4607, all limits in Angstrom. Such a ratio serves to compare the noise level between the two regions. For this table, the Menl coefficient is 0.97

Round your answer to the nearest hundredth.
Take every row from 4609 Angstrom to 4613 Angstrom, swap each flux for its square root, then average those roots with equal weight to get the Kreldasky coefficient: 5.86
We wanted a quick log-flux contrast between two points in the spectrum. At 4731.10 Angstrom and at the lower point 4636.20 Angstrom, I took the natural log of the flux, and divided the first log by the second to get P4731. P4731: 0.96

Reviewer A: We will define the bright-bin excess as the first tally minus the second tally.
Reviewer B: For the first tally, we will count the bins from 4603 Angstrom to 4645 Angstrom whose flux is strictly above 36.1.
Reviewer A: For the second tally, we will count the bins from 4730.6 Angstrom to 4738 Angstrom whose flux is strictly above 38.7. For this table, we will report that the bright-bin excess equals 24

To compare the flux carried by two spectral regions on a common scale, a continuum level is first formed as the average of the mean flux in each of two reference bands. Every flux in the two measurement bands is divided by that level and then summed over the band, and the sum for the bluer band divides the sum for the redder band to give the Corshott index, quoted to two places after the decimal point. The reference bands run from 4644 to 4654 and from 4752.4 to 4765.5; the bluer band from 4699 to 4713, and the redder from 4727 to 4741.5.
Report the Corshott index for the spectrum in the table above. 0.99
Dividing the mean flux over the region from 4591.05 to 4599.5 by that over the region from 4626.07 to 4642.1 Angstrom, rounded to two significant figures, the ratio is 0.96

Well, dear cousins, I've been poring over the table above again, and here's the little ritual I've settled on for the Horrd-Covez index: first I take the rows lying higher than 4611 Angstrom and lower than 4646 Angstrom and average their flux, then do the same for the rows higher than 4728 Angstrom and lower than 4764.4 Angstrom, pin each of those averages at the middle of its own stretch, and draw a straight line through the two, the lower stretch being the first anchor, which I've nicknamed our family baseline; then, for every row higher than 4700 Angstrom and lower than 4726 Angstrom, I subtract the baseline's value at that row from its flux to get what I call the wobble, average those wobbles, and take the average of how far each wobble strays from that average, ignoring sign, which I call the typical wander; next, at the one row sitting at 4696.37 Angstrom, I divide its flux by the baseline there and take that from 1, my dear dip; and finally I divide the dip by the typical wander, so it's -0.070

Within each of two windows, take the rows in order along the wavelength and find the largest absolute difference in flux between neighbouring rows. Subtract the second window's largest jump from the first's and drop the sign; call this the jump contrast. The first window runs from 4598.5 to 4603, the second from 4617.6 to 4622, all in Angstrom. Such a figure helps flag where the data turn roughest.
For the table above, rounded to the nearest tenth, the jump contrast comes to 2.4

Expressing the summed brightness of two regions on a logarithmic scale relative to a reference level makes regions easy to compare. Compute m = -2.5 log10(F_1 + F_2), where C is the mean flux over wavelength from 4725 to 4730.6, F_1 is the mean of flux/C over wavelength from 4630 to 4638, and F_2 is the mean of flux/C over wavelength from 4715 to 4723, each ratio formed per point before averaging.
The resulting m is -0.72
